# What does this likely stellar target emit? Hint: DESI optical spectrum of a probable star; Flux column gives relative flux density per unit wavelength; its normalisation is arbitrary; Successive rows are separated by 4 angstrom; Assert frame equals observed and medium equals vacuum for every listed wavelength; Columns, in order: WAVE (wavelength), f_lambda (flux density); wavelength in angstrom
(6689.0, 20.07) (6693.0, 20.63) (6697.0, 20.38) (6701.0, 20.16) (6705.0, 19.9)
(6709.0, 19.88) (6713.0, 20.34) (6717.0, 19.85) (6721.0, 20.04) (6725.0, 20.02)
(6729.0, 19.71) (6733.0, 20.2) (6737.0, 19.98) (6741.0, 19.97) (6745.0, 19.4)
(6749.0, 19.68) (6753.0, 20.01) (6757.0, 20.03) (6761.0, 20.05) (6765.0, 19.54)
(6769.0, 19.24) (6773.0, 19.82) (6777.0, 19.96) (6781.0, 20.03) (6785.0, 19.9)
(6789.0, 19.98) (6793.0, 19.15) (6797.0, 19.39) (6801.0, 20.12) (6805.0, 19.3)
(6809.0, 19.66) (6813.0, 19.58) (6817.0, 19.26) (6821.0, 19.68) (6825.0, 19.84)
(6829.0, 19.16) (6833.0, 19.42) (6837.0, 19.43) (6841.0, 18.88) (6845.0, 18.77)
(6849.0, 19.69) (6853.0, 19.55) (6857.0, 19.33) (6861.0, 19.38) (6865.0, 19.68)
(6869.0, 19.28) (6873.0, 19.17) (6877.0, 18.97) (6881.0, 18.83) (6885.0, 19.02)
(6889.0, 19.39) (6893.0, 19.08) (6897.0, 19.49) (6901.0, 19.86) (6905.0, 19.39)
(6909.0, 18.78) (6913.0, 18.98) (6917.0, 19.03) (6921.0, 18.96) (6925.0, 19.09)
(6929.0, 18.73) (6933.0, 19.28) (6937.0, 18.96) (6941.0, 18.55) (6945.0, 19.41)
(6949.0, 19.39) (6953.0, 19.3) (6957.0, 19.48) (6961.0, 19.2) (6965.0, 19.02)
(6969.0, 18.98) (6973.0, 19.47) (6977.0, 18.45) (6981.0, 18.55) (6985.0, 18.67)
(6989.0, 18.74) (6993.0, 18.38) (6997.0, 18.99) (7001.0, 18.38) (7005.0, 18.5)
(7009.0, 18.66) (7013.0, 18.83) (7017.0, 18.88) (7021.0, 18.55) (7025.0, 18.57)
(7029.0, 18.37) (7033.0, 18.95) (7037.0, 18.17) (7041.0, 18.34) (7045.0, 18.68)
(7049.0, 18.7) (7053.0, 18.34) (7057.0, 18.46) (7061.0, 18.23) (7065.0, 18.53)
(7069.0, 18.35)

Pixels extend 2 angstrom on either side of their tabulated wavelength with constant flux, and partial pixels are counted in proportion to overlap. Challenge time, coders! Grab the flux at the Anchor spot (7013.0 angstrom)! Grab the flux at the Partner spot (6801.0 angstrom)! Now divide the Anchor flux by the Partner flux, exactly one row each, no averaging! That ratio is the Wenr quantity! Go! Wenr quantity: 0.936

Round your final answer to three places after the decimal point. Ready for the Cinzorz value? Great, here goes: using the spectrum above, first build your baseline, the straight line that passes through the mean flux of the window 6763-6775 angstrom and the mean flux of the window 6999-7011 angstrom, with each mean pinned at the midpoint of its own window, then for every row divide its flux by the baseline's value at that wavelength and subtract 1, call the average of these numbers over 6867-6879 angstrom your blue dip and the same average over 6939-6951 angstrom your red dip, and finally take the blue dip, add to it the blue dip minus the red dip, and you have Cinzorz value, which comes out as -0.012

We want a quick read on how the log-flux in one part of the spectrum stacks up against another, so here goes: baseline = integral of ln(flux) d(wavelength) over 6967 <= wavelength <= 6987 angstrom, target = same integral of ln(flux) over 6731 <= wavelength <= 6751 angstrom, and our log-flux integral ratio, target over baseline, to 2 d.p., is 1.02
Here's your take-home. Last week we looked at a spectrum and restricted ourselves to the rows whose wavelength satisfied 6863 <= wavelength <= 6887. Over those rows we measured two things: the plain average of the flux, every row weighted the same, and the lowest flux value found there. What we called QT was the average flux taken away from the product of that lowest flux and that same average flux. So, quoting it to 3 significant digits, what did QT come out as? 342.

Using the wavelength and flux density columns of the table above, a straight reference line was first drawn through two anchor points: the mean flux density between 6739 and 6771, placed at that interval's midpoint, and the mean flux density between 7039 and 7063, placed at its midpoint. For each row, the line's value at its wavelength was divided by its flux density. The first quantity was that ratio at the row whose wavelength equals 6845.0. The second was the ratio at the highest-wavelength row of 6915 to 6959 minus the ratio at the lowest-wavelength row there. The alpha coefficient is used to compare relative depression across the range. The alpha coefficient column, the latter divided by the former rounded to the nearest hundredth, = -0.03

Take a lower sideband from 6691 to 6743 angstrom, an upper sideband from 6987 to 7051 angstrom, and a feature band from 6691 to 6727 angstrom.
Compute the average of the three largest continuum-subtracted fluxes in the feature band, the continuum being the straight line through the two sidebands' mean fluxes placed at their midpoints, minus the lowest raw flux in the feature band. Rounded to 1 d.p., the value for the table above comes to -19.6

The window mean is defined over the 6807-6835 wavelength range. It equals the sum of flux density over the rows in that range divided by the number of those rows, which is 19.5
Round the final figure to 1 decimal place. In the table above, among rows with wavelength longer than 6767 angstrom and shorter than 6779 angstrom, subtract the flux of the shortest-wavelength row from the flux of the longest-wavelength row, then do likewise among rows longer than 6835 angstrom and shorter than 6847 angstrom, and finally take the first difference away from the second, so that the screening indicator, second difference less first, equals -1.4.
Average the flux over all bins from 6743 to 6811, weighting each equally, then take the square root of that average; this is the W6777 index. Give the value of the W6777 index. 4.44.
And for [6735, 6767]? 4.45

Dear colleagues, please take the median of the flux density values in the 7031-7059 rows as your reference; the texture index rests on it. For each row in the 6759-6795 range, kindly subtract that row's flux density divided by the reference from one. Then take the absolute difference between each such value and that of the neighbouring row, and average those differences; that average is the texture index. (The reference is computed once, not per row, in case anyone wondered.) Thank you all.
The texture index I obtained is 0.0179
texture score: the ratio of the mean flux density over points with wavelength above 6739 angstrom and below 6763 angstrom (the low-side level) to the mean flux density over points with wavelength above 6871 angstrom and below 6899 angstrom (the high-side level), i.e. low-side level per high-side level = 1.04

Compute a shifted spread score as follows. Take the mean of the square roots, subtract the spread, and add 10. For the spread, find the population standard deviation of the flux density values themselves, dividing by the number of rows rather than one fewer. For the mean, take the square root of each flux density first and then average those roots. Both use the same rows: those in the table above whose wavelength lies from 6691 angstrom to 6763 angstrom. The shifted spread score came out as 14.2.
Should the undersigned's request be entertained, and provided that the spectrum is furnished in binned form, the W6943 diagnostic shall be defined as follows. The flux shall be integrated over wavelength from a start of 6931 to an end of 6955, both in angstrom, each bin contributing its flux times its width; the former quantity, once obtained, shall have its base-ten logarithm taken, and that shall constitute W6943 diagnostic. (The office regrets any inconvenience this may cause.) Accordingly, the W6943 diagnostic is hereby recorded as 2.7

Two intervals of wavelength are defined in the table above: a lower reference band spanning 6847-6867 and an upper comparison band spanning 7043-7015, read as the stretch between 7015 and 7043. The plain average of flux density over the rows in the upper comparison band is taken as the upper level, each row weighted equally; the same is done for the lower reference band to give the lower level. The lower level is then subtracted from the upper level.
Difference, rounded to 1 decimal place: -1.0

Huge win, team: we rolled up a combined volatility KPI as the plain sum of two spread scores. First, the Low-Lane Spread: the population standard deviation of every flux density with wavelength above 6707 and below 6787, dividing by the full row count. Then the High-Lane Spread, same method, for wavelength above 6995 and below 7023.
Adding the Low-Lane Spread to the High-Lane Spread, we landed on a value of 0.462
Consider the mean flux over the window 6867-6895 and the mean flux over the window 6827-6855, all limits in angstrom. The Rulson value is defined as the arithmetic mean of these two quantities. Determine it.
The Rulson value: 19.2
